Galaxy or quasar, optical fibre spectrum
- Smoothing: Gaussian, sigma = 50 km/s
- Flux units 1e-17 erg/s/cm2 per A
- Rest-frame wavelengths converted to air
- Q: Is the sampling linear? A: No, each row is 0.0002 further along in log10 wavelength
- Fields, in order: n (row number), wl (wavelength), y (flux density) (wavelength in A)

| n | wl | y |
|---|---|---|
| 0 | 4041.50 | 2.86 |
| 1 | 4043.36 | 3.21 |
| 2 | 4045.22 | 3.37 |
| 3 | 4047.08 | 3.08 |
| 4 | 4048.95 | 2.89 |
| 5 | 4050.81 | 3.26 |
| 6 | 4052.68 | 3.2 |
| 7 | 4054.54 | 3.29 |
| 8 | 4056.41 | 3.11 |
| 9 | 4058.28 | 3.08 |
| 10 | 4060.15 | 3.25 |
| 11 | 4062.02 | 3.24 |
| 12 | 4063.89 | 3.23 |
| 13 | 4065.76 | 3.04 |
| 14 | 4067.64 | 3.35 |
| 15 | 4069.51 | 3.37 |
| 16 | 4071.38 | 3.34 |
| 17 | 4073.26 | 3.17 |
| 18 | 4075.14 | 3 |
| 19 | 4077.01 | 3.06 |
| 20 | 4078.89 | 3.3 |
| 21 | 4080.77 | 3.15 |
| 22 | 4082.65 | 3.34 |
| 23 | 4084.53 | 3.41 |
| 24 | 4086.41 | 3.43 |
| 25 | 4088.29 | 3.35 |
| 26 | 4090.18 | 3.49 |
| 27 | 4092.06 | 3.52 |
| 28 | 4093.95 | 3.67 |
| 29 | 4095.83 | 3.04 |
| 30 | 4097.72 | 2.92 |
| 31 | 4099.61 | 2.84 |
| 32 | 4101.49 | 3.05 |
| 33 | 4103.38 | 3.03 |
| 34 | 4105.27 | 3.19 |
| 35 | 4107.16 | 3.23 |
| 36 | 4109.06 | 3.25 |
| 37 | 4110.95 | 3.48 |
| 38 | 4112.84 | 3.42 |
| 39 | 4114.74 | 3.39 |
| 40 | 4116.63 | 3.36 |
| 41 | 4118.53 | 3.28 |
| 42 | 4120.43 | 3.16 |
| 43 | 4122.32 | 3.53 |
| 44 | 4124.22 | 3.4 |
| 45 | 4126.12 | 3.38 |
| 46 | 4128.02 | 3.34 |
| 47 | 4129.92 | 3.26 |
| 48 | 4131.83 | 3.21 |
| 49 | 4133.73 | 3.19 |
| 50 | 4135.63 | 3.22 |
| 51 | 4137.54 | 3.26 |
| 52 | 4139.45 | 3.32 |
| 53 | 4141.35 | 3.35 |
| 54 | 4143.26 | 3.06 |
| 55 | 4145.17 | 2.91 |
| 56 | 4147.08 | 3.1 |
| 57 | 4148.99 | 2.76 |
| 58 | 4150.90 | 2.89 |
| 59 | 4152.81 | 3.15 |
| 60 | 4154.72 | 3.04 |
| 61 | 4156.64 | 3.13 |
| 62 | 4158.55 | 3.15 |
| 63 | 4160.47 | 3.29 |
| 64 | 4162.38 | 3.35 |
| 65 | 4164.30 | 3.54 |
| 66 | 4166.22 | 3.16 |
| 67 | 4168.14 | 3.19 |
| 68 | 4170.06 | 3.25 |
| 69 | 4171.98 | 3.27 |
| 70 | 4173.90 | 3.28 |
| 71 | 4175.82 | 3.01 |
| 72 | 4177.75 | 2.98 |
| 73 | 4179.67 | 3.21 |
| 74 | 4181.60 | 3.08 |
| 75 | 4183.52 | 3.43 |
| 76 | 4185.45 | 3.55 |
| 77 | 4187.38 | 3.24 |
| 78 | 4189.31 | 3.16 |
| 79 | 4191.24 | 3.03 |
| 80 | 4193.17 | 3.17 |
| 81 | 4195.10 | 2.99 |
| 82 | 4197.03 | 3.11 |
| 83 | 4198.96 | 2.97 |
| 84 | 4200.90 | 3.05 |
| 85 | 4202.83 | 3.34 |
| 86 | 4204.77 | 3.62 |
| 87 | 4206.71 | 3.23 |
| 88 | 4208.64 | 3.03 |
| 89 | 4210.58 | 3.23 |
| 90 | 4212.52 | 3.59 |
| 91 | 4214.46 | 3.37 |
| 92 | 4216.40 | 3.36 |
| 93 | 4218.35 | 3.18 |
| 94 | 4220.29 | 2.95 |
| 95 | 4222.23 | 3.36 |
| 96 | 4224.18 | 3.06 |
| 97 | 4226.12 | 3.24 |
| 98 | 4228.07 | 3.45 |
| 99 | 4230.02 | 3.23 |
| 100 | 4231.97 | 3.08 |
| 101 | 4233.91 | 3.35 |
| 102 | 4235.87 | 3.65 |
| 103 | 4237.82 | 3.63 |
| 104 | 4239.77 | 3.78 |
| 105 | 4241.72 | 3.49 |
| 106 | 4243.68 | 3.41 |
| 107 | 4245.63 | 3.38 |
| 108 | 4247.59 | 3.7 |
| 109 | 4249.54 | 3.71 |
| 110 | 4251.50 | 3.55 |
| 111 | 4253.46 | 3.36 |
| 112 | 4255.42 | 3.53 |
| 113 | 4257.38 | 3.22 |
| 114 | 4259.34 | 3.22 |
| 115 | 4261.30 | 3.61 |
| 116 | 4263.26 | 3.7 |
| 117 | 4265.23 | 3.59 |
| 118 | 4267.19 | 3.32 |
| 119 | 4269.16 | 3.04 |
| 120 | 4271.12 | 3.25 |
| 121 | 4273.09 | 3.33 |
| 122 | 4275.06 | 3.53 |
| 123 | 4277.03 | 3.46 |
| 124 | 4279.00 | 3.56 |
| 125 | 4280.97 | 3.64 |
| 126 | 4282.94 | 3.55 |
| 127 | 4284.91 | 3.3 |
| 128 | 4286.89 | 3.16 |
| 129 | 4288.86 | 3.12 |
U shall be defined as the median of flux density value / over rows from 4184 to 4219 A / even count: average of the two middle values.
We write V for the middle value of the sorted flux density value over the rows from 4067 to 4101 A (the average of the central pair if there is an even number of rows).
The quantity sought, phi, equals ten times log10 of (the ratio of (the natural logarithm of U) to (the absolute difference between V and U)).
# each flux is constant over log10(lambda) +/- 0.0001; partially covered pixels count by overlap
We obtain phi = 9.4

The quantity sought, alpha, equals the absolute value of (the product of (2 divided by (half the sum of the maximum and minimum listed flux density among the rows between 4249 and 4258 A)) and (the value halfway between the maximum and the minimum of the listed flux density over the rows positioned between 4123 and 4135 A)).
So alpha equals 1.90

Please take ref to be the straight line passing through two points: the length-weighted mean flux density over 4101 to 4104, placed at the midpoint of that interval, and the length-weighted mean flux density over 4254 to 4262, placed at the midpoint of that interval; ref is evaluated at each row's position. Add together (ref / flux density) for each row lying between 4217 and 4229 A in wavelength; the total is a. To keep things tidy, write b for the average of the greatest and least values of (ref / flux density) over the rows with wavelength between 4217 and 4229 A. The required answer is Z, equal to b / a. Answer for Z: 0.17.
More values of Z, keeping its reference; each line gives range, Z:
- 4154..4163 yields 0.20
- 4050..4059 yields 0.20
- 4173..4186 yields 0.14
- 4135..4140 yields 0.33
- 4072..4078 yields 0.33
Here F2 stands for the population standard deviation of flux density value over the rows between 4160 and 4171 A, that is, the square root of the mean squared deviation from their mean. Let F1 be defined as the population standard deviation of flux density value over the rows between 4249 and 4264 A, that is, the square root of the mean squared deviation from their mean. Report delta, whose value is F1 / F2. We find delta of 1.48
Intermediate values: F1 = 0.19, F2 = 0.125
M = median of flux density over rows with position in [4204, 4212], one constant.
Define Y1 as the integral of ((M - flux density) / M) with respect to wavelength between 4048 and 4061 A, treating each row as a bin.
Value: 0.3 A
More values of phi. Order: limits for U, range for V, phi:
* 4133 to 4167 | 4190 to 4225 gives 17.6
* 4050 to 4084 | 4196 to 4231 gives 23.7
